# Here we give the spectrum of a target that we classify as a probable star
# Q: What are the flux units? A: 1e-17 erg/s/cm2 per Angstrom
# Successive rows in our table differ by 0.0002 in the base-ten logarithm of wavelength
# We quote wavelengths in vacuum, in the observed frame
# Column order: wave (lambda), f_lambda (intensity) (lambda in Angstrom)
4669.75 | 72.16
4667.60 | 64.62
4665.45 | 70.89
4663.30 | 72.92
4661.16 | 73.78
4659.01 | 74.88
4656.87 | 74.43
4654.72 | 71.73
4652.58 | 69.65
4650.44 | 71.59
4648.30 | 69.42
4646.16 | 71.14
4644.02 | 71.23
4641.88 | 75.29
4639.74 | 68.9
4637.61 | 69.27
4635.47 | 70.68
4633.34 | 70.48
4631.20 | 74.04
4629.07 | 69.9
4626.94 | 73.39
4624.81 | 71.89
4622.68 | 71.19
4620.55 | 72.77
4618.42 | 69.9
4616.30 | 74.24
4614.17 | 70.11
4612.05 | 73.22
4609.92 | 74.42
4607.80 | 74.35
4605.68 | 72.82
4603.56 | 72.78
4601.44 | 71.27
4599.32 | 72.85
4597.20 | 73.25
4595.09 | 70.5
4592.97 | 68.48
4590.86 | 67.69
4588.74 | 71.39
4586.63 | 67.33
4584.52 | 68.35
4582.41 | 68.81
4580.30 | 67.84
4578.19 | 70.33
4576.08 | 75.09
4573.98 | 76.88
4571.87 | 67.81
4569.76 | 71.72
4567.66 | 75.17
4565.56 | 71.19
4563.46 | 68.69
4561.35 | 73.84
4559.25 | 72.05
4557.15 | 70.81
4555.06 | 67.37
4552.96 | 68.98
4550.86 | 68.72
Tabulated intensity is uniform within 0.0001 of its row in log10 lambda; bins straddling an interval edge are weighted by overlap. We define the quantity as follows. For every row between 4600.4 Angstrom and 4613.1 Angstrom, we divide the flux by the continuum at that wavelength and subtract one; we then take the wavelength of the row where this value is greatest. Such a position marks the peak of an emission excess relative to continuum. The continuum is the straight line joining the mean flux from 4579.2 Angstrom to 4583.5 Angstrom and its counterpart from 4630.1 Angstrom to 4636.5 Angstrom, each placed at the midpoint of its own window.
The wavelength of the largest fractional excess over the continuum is 4607.80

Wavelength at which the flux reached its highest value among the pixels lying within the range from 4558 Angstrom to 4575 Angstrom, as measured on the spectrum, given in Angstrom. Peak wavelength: 4573.98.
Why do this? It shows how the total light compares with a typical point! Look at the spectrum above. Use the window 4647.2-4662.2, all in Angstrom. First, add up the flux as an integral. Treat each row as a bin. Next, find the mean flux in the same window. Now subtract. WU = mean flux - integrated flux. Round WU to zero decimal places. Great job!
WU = -1011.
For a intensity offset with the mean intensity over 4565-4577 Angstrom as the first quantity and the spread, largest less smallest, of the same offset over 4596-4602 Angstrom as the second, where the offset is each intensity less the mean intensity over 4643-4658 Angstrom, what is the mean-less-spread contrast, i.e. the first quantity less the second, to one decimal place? -0.3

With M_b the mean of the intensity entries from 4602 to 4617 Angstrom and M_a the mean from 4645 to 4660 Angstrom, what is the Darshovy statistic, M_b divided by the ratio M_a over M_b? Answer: 74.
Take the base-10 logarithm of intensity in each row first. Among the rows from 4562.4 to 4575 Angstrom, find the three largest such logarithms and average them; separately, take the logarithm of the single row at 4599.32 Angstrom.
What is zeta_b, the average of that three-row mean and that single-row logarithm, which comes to 1.87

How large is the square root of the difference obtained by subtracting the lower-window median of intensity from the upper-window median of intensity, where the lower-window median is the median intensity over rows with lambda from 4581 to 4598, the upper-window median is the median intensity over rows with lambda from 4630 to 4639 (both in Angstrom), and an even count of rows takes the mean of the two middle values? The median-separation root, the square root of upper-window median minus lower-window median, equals 1.4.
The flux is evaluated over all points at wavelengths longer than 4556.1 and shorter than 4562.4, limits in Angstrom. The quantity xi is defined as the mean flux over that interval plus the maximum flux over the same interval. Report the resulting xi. 146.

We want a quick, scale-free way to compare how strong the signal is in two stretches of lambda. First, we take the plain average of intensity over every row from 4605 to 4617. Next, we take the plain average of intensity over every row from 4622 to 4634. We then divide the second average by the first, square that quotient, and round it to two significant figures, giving 0.96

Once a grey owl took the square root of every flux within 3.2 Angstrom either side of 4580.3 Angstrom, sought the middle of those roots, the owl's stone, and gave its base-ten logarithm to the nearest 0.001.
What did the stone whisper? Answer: 0.919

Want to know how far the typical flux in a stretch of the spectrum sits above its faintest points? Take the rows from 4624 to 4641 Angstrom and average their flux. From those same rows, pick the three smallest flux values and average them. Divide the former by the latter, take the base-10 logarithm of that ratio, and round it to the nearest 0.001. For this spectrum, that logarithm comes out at 0.011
